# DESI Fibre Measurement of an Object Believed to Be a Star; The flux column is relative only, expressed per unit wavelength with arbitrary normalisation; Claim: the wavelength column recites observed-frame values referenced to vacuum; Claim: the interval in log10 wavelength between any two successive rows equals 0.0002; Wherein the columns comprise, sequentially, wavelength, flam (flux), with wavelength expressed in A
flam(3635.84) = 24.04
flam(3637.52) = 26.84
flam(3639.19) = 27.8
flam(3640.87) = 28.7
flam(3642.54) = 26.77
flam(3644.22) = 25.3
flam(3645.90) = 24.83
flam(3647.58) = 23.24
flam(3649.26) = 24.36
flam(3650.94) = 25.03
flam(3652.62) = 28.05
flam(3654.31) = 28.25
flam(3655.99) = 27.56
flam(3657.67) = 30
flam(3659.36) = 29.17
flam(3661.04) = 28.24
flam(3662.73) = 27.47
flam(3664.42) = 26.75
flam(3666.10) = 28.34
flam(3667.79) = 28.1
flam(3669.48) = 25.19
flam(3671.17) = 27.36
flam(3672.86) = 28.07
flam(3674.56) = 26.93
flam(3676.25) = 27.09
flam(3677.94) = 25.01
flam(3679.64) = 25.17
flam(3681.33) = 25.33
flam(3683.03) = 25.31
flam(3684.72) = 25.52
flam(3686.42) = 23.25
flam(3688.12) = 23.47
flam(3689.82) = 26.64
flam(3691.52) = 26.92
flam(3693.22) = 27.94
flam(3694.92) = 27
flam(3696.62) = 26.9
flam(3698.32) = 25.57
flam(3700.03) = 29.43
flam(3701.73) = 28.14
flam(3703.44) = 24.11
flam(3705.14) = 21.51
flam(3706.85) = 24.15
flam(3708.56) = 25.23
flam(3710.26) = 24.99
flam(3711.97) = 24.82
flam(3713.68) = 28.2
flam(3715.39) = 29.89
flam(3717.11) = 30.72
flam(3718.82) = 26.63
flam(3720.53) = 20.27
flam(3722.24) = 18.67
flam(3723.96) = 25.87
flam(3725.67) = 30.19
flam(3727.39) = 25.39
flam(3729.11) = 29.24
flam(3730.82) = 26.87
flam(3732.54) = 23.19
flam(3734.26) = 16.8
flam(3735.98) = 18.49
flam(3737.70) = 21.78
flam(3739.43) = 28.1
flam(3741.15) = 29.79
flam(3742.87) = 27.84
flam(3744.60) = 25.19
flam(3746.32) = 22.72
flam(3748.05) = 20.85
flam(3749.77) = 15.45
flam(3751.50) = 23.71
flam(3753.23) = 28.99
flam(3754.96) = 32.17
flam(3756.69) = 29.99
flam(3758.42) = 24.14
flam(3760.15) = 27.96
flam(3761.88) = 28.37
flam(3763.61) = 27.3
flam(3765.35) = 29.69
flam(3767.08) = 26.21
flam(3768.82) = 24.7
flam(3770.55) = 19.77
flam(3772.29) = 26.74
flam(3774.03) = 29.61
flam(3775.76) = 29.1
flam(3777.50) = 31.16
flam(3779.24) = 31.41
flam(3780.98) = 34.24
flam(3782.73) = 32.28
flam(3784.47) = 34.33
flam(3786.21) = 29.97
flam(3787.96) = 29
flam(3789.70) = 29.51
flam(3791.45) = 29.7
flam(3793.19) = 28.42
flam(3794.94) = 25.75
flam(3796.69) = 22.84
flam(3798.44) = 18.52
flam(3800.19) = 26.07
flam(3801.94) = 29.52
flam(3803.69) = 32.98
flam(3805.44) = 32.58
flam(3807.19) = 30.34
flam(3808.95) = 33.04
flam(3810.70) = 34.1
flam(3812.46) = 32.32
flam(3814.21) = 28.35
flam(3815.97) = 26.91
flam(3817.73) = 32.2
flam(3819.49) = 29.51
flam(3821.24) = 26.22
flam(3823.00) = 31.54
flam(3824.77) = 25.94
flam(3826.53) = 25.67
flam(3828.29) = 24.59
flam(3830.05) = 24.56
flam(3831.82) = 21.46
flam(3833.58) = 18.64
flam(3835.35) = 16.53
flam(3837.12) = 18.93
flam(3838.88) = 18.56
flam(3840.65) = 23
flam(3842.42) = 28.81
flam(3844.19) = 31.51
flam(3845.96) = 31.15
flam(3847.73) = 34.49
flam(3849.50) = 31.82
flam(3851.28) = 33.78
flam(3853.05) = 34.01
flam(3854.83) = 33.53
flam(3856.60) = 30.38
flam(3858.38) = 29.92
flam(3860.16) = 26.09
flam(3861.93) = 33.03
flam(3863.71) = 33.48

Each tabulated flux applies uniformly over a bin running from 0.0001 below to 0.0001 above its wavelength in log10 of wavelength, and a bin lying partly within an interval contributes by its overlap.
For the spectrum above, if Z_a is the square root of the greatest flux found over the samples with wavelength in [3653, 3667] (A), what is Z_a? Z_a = 5.48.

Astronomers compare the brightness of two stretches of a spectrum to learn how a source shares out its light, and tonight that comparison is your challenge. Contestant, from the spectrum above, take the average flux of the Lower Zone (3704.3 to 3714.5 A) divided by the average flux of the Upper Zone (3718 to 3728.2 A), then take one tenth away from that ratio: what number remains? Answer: 0.91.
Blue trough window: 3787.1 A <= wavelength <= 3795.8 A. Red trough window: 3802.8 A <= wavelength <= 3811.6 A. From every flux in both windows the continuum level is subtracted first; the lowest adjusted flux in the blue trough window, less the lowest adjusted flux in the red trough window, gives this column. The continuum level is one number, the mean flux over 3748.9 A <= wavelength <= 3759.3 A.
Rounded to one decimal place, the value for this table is -4.6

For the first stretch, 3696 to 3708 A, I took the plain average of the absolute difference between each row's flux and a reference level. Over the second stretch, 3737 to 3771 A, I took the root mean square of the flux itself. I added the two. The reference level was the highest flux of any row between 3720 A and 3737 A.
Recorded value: 30.6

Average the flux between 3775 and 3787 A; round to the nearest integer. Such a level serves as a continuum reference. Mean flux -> 32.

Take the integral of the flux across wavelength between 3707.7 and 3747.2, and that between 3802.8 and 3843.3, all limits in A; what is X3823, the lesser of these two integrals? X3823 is 997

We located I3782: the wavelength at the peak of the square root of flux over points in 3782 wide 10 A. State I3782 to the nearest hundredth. 3784.47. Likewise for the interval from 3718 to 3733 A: 3725.67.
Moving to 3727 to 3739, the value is 3729.11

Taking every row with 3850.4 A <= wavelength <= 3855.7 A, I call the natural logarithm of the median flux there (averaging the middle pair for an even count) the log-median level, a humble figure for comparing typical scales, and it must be 3.52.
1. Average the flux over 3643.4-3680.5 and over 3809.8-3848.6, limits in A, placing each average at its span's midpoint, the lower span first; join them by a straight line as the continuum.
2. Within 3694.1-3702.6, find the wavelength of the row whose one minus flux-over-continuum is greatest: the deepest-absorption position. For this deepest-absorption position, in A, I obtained 3698.32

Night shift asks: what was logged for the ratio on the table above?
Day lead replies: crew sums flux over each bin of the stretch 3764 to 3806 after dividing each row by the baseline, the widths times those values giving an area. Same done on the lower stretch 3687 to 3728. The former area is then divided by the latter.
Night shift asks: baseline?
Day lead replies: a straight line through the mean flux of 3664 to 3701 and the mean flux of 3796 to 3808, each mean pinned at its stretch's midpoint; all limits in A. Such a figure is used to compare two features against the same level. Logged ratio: 1.09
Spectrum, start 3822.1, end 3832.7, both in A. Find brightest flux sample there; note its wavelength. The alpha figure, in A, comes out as 3823.00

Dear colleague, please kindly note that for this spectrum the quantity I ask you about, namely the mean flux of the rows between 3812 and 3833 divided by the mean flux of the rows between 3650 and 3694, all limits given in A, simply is 1.02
